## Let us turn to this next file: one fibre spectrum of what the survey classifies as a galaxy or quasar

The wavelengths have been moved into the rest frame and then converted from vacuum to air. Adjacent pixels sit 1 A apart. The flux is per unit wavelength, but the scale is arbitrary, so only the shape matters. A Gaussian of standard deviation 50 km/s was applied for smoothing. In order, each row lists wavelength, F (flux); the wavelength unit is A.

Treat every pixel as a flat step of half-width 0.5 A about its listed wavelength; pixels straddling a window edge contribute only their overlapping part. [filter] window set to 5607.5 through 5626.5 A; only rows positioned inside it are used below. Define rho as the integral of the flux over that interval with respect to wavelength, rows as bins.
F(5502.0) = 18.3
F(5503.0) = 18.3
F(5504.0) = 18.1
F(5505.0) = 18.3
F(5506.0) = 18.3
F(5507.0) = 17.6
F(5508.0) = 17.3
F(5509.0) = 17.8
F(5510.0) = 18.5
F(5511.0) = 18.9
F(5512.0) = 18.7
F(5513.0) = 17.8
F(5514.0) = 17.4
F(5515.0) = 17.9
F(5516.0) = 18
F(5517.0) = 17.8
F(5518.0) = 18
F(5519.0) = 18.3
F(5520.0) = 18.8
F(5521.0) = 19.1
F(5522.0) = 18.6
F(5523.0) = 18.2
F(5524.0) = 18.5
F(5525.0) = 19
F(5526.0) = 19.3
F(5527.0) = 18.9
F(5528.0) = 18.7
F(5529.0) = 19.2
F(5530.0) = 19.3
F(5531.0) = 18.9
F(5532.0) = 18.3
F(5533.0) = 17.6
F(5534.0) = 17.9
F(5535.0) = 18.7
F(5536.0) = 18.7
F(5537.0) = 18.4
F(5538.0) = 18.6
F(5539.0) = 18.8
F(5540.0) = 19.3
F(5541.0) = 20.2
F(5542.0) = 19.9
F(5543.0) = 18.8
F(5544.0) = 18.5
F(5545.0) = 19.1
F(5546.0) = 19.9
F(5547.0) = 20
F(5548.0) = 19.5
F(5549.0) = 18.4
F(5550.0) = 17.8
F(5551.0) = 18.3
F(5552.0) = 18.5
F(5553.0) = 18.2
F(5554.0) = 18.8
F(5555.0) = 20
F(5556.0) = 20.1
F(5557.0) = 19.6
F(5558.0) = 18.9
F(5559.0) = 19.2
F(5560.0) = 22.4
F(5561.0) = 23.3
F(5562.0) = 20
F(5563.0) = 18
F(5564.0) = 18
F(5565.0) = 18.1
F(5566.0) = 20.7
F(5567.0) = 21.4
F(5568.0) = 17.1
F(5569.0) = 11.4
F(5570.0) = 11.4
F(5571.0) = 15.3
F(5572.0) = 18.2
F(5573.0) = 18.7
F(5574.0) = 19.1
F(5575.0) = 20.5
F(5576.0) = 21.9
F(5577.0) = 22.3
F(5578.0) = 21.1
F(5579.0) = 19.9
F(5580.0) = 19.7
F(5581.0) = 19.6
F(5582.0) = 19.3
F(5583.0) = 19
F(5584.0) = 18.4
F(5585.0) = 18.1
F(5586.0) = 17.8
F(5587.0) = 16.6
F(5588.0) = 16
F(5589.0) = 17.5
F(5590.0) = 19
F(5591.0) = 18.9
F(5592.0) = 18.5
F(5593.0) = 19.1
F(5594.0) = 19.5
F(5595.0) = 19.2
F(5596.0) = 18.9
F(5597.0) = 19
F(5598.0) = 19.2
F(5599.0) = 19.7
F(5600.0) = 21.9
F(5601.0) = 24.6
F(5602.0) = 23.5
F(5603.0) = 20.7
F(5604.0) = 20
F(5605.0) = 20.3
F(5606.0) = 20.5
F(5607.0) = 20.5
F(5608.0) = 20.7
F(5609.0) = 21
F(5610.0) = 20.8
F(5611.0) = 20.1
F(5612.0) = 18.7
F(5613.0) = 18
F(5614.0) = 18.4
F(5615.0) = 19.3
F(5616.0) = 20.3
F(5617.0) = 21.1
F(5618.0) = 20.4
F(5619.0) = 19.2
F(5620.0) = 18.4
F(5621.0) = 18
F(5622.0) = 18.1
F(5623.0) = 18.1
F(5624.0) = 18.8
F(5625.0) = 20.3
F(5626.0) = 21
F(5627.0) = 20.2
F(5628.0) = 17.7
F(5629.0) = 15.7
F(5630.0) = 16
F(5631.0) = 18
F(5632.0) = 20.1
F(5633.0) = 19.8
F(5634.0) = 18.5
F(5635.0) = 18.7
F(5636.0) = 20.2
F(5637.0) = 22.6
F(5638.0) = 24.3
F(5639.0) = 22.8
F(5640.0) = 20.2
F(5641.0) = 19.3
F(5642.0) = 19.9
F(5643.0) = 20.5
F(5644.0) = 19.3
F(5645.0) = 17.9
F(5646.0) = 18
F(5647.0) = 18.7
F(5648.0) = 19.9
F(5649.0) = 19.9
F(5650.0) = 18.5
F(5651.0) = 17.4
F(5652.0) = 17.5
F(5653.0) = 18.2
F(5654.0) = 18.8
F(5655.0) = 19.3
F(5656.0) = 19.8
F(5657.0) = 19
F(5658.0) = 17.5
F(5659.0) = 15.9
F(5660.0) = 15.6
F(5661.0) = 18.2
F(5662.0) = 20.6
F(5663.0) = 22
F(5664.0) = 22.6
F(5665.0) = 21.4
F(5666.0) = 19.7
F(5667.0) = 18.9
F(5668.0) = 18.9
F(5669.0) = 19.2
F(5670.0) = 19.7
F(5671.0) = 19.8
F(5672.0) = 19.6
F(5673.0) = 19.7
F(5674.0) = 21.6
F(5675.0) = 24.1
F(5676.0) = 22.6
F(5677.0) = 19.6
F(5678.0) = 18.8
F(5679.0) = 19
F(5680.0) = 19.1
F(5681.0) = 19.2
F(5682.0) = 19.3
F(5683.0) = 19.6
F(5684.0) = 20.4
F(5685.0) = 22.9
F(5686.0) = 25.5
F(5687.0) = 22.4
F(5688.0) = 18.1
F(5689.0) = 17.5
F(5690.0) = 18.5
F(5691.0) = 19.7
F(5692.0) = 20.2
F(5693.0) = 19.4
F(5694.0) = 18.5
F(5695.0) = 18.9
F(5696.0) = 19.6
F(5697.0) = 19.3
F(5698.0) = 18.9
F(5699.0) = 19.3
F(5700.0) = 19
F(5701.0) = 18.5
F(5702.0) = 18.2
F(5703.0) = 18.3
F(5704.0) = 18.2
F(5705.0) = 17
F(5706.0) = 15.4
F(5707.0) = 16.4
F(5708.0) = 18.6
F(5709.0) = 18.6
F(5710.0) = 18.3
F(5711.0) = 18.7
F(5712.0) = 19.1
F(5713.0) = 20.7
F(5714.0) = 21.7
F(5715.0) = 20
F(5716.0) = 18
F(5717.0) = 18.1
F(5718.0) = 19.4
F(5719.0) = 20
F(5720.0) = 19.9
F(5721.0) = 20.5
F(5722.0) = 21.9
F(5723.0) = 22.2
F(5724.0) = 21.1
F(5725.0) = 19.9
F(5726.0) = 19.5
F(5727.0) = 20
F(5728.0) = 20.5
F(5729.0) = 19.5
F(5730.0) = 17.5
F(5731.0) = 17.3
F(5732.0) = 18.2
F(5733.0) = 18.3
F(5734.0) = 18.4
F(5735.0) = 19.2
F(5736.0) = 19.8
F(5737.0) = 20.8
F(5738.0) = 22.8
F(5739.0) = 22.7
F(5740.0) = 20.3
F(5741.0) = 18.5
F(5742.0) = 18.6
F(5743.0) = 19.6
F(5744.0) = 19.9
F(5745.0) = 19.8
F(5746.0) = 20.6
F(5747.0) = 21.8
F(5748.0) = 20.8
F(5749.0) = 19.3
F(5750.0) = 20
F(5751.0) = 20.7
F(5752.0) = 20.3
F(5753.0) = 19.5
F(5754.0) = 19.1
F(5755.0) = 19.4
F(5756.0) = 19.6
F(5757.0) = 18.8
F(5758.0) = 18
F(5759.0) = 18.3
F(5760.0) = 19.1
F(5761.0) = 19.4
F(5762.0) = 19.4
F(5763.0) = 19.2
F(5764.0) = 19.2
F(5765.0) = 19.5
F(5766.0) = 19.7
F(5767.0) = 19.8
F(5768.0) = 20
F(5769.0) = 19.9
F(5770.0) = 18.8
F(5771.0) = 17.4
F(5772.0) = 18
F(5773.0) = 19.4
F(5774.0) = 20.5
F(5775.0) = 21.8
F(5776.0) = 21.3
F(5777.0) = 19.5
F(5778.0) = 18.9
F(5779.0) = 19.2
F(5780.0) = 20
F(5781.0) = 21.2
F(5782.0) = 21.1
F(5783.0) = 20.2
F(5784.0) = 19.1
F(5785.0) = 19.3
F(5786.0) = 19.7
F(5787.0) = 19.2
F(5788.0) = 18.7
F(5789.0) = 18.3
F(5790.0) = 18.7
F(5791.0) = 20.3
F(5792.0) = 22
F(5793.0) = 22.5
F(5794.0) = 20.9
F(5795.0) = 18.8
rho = 371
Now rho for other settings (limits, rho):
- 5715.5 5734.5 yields 370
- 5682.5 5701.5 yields 376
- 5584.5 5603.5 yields 368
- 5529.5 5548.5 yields 360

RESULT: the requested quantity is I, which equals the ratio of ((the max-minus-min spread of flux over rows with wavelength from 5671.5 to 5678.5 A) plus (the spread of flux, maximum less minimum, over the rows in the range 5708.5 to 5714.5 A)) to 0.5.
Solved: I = 17.4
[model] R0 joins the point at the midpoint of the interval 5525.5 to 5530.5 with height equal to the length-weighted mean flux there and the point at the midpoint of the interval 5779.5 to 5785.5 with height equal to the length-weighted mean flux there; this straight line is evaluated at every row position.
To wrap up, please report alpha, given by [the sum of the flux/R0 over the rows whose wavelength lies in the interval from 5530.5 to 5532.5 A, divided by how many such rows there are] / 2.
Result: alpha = 0.49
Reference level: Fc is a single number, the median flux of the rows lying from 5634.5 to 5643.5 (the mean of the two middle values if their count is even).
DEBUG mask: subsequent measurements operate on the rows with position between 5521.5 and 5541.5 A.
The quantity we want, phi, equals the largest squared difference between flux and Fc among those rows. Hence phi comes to 6.8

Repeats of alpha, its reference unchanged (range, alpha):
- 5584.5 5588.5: 0.44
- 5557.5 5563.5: 0.53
